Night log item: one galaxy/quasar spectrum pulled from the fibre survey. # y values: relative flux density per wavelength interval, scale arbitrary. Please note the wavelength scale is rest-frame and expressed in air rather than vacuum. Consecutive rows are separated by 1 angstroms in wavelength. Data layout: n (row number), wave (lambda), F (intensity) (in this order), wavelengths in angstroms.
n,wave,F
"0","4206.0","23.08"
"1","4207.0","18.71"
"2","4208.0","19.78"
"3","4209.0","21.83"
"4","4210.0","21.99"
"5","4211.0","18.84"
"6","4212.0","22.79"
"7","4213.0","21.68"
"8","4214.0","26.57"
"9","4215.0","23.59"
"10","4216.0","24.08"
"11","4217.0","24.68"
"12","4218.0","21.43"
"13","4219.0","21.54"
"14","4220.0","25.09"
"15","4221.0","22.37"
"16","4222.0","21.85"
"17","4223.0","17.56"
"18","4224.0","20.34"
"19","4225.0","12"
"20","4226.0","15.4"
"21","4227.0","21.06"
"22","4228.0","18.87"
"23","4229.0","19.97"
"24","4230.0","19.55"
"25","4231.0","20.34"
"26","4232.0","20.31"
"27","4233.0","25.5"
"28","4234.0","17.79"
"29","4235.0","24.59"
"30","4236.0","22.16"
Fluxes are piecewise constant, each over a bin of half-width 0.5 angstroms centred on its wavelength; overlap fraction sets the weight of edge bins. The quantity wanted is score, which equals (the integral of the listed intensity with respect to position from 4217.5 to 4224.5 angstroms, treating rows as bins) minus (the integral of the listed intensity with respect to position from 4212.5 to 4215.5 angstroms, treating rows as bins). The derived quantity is 78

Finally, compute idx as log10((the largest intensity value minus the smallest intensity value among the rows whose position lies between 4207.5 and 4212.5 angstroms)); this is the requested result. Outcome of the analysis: 0.60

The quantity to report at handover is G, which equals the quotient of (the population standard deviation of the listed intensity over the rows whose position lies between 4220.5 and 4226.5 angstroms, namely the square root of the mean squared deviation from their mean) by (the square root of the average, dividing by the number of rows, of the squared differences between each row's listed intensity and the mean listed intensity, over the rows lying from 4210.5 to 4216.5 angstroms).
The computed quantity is 1.6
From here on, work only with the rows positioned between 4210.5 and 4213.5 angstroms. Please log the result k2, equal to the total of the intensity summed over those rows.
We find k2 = 63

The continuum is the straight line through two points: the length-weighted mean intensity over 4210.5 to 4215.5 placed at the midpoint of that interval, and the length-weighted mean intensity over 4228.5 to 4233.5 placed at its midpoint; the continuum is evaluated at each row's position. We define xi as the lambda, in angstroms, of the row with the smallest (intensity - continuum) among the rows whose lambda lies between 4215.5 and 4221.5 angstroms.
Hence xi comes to 4218.0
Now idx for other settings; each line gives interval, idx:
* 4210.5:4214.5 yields 0.89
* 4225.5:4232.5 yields 0.75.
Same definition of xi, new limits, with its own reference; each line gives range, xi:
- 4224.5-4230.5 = 4225.0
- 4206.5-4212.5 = 4207.0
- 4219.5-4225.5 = 4225.0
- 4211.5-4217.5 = 4213.0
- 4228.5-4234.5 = 4234.0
